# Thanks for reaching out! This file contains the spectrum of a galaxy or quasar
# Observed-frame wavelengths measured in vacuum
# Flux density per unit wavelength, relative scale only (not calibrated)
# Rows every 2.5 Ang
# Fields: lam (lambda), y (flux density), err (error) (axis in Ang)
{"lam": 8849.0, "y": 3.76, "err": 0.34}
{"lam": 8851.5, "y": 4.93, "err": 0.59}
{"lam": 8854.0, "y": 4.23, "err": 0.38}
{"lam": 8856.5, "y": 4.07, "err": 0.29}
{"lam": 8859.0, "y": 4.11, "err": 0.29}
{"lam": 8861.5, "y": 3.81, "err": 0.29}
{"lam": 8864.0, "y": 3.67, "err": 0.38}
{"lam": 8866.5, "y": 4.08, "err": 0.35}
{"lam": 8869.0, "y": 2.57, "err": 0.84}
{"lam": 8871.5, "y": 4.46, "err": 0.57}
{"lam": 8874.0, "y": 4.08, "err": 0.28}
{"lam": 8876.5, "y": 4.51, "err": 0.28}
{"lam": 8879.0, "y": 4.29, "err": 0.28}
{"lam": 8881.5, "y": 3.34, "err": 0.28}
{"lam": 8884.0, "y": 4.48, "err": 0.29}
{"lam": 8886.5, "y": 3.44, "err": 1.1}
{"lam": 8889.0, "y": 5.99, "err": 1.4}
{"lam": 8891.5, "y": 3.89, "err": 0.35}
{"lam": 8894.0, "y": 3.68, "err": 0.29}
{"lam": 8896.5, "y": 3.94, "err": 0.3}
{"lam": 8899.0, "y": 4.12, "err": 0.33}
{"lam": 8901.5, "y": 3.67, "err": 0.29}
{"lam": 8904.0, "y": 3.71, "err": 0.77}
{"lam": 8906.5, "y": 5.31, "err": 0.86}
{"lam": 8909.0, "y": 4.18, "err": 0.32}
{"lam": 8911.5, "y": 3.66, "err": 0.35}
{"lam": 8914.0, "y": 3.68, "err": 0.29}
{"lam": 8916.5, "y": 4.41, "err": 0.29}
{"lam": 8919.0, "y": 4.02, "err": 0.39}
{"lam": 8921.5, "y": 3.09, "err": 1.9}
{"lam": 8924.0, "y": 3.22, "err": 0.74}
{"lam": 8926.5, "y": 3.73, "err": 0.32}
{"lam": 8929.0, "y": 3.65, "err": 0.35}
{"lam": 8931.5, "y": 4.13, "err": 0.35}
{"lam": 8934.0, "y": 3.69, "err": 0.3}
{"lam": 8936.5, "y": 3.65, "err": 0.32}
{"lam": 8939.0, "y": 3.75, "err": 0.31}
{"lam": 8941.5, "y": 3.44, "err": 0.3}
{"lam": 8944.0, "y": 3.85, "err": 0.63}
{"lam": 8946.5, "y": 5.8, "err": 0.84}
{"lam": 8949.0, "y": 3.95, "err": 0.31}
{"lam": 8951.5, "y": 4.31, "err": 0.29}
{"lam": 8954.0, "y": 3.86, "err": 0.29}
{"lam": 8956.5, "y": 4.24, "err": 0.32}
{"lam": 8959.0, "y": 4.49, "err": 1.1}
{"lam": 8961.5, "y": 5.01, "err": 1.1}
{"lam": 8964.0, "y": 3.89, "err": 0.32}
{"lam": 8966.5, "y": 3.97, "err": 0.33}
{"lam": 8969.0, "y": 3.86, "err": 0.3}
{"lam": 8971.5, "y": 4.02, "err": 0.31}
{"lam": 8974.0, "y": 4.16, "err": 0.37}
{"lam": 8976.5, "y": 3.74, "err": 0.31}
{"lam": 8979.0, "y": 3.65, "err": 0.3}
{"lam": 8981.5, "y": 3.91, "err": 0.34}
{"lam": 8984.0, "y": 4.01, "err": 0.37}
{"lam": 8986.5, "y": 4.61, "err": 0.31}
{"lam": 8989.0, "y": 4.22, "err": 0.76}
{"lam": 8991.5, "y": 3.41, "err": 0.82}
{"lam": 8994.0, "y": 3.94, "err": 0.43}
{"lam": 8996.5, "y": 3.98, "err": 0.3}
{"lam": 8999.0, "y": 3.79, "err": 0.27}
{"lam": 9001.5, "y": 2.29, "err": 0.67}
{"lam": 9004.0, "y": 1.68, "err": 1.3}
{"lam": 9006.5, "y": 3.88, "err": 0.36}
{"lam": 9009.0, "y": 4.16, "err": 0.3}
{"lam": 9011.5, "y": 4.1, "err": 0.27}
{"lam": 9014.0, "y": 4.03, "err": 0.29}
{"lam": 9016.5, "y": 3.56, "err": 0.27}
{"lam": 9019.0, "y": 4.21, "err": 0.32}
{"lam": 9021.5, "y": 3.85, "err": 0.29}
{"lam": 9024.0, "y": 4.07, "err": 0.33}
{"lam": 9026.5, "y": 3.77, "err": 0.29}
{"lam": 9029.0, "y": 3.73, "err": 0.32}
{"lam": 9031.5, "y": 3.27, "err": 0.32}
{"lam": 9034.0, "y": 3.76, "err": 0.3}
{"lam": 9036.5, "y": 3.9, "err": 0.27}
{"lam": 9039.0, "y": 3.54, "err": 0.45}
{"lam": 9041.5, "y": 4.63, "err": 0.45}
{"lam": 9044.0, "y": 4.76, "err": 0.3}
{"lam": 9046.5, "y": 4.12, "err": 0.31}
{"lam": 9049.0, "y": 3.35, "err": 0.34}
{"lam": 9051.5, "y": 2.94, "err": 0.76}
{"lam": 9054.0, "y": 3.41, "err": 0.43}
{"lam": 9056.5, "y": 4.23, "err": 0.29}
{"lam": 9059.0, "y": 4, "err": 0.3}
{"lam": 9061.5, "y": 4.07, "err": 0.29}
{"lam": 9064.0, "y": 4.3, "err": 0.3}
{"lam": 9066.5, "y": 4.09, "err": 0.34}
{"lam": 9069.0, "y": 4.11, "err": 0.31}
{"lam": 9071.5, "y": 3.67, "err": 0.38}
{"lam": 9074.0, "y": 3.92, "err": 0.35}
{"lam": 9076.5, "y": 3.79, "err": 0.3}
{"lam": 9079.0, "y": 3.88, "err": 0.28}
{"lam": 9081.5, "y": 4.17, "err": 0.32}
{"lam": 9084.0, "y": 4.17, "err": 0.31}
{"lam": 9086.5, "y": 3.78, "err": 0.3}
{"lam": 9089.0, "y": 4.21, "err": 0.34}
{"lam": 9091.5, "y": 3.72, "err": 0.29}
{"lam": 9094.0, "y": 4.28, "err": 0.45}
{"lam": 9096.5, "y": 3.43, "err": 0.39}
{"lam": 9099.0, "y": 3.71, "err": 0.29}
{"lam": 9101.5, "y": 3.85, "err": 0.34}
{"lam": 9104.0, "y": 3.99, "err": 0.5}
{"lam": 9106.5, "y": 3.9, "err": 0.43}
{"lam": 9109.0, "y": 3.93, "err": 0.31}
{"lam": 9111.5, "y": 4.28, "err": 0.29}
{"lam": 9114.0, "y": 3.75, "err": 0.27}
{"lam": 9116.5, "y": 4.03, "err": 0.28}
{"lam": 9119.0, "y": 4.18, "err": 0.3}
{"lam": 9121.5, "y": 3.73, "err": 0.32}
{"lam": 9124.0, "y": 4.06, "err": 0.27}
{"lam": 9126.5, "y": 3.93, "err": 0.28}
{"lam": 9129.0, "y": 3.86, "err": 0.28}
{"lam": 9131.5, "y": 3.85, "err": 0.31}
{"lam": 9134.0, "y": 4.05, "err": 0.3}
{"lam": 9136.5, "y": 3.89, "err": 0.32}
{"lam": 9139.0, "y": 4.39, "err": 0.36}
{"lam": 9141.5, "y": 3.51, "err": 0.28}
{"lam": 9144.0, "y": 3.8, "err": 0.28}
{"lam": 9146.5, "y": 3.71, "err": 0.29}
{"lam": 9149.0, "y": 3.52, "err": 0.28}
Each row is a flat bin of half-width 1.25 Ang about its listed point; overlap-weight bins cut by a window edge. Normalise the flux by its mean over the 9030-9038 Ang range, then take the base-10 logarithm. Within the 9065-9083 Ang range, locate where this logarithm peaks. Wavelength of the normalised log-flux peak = 9081.5 Ang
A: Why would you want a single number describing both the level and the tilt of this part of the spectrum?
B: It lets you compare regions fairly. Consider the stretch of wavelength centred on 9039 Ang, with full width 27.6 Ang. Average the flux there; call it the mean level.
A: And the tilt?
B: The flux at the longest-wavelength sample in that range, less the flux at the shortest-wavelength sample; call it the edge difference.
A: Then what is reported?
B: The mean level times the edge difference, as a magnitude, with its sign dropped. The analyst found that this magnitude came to 3.2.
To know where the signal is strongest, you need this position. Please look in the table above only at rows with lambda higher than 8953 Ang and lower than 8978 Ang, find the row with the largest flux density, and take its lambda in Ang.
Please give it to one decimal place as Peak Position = 8961.5 Ang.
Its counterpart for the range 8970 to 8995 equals 8986.5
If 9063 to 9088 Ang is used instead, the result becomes 9064.0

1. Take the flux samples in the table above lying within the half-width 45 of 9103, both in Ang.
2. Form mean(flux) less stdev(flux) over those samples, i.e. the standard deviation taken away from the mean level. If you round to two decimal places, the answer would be 3.72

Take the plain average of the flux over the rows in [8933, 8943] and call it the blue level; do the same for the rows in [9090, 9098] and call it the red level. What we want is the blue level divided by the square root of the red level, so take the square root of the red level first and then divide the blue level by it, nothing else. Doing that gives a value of 1.86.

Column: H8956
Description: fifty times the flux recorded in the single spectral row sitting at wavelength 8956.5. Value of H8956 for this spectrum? 212.0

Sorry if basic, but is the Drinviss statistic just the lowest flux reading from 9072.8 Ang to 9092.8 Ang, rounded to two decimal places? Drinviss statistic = 3.72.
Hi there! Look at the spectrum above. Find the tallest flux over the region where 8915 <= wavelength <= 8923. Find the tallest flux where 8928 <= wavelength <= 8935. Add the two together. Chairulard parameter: 8.5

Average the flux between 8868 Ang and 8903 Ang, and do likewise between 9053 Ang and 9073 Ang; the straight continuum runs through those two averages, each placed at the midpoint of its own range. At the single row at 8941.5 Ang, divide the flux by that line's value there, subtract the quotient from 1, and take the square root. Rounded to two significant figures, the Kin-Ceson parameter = 0.38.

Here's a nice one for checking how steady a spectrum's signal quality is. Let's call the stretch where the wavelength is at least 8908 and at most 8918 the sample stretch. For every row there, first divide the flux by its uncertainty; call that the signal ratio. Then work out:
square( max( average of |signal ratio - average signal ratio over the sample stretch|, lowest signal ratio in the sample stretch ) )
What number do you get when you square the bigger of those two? 109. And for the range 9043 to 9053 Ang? 15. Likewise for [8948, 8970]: 17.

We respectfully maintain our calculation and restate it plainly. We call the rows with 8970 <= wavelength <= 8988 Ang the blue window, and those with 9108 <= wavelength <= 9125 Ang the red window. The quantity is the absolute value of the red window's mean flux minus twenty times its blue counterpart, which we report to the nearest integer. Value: 76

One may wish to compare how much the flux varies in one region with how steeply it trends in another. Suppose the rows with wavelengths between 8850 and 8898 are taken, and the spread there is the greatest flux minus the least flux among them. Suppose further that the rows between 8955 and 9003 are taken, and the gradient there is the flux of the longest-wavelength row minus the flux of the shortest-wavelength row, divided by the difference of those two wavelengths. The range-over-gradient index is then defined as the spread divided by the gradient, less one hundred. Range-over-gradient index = -179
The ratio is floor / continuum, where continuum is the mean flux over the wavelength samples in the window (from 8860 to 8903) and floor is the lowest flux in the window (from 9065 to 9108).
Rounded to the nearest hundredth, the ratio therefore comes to 0.86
